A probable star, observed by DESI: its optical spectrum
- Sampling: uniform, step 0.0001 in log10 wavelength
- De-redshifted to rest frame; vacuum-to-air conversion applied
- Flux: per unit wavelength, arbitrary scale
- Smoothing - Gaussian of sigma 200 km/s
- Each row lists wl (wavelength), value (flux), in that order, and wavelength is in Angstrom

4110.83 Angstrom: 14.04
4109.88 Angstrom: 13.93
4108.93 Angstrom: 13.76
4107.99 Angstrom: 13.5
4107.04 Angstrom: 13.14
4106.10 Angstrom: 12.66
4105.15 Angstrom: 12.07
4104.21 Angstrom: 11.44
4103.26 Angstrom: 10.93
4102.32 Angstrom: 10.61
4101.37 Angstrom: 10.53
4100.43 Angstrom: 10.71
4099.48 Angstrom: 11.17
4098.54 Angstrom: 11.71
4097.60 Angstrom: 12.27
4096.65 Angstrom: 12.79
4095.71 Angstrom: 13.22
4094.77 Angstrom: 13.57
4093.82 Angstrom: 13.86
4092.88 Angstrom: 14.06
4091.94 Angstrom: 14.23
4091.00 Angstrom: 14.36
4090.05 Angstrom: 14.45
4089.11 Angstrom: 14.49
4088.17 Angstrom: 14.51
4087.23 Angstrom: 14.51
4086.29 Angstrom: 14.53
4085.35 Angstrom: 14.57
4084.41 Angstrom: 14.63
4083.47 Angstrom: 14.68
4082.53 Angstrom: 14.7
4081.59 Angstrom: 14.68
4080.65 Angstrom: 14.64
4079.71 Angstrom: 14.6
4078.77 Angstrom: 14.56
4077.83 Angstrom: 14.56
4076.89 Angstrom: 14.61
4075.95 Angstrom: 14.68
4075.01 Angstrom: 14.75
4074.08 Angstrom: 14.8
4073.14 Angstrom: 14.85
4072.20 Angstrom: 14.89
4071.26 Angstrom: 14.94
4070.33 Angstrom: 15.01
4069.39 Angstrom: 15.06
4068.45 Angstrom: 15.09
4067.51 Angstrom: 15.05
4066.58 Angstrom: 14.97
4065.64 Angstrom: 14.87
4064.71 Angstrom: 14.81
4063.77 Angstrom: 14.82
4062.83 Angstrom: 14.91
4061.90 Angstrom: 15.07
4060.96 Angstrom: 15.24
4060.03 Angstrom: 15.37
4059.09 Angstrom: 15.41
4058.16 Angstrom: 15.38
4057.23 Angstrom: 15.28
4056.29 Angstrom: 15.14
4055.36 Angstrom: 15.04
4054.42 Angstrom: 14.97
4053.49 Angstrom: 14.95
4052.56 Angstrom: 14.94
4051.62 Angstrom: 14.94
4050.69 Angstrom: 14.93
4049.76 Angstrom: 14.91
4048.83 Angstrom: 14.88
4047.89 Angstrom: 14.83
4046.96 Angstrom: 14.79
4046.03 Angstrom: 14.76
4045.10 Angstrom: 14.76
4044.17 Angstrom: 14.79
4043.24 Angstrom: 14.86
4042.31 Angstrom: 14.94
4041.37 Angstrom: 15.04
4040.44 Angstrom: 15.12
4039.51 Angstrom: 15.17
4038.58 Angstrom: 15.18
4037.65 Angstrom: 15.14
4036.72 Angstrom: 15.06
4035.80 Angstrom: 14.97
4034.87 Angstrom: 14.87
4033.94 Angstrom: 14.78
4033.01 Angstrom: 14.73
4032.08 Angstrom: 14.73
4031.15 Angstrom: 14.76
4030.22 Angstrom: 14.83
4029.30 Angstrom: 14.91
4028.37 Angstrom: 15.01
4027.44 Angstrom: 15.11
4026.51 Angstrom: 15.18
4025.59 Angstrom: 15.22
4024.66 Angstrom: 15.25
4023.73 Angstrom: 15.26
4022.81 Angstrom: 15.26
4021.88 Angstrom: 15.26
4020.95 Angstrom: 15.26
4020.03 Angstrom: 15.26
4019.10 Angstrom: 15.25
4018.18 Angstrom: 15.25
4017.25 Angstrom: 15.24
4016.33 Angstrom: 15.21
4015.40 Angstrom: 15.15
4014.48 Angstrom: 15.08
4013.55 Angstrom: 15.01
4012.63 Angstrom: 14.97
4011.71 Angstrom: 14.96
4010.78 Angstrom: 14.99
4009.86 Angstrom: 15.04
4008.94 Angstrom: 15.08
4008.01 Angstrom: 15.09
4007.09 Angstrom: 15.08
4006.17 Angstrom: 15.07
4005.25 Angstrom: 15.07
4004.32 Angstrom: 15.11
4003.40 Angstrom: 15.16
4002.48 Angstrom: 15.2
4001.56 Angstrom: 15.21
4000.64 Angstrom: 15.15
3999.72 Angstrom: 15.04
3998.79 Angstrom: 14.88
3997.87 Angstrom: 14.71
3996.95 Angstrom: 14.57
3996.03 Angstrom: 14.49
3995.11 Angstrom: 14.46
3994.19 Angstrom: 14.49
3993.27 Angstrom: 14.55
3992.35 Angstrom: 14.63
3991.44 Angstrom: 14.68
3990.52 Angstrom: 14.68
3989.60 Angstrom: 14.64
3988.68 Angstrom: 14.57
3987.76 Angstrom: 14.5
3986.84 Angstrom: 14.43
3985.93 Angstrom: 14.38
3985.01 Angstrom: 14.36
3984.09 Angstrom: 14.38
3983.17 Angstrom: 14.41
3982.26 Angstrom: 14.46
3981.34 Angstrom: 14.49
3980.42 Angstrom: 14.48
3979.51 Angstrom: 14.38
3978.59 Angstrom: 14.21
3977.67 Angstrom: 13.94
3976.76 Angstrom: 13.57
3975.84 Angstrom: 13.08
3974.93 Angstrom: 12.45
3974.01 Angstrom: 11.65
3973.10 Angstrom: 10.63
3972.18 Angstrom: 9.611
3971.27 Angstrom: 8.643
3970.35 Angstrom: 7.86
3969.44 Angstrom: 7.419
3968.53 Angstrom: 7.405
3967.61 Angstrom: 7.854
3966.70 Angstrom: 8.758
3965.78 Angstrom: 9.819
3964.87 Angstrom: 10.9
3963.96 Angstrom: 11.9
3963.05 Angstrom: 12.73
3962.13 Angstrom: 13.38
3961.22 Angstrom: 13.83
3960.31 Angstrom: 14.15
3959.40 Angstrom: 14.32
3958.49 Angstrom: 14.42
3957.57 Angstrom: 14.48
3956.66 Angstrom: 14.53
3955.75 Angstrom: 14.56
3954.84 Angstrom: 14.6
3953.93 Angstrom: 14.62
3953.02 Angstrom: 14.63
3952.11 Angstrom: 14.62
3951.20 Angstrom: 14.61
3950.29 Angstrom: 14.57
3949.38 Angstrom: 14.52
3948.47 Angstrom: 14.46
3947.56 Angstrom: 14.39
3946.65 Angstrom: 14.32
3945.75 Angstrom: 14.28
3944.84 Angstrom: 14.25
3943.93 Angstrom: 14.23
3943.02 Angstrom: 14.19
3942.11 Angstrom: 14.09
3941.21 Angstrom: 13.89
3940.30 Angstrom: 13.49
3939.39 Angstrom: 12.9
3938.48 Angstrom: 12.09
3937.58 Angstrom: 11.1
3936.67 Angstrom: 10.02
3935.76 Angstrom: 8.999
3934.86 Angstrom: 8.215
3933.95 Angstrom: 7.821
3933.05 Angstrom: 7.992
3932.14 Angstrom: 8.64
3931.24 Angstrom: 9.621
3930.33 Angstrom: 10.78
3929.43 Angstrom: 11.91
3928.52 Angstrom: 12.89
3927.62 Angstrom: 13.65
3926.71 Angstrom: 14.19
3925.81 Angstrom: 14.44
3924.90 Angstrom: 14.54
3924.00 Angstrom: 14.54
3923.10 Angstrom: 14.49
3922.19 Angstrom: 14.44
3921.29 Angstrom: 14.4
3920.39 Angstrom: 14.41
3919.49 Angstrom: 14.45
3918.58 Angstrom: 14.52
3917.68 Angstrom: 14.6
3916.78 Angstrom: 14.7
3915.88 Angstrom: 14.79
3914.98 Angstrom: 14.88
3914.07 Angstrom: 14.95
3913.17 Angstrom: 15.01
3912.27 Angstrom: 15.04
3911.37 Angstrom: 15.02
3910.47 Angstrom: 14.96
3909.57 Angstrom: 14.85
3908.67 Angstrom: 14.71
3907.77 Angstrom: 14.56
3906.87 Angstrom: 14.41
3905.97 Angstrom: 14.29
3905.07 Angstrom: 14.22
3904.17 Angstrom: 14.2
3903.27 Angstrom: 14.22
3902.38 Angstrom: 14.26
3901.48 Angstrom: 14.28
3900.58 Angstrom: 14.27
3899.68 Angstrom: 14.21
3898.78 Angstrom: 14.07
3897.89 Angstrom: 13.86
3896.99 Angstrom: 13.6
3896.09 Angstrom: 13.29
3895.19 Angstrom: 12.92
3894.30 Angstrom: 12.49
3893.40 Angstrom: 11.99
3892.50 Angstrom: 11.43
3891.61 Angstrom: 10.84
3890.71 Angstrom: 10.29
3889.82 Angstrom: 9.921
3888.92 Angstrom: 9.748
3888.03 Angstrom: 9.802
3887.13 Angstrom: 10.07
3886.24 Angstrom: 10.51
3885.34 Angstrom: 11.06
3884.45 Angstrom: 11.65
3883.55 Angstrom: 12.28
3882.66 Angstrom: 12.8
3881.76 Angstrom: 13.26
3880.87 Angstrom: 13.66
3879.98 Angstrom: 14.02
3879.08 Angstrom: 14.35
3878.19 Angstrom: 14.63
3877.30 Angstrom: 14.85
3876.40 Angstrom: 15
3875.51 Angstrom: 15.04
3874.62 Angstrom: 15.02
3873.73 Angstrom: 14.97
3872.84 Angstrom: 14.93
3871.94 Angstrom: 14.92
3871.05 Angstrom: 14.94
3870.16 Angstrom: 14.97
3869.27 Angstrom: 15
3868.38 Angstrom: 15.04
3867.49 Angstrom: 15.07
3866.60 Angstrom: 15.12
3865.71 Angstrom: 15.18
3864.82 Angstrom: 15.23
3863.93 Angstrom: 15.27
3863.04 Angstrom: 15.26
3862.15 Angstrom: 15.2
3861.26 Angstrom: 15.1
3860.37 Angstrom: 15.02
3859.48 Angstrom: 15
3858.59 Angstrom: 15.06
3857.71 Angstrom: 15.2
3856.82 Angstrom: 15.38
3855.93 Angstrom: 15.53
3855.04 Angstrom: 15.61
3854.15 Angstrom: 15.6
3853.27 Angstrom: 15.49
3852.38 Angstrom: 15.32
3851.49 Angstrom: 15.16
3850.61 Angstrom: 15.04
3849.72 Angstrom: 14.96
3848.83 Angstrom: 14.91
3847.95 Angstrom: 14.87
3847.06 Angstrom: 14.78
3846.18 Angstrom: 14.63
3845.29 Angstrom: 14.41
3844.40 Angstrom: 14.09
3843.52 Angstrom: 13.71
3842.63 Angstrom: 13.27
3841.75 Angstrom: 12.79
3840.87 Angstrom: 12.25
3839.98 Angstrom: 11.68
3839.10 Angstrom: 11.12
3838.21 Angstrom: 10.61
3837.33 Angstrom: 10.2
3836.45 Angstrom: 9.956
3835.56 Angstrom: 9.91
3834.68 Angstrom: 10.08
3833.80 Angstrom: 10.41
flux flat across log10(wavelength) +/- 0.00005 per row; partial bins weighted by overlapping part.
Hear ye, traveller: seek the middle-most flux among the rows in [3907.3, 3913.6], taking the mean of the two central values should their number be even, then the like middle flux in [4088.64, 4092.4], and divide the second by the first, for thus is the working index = 0.96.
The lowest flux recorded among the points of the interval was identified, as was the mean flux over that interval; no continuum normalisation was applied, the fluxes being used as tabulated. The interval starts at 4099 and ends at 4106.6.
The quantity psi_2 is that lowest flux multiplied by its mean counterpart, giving 119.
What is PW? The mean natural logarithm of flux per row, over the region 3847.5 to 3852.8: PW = 2.71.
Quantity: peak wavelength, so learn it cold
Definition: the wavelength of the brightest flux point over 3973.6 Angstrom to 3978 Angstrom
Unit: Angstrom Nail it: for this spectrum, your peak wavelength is 3977.67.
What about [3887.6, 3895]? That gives 3894.30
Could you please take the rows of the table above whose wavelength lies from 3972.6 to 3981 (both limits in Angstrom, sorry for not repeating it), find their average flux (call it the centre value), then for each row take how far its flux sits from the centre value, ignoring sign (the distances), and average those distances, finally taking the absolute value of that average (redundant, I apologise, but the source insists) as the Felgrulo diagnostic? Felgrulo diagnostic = 1.1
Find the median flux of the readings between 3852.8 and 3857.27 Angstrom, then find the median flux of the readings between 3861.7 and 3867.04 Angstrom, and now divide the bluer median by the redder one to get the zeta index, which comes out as 1.02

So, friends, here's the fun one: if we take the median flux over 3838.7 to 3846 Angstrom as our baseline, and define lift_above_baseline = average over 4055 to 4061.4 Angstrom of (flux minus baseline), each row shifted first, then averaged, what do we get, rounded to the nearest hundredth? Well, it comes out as 2.24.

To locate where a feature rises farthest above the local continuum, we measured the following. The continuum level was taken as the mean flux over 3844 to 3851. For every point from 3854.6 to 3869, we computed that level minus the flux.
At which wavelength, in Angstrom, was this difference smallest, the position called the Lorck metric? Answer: 3855.04 Angstrom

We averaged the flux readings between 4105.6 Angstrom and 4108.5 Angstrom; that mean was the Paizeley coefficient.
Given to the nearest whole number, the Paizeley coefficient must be 13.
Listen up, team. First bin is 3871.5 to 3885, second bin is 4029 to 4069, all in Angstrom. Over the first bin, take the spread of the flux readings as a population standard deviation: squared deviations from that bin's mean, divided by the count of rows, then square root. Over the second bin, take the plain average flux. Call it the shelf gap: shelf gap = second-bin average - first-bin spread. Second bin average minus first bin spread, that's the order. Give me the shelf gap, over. 13.9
